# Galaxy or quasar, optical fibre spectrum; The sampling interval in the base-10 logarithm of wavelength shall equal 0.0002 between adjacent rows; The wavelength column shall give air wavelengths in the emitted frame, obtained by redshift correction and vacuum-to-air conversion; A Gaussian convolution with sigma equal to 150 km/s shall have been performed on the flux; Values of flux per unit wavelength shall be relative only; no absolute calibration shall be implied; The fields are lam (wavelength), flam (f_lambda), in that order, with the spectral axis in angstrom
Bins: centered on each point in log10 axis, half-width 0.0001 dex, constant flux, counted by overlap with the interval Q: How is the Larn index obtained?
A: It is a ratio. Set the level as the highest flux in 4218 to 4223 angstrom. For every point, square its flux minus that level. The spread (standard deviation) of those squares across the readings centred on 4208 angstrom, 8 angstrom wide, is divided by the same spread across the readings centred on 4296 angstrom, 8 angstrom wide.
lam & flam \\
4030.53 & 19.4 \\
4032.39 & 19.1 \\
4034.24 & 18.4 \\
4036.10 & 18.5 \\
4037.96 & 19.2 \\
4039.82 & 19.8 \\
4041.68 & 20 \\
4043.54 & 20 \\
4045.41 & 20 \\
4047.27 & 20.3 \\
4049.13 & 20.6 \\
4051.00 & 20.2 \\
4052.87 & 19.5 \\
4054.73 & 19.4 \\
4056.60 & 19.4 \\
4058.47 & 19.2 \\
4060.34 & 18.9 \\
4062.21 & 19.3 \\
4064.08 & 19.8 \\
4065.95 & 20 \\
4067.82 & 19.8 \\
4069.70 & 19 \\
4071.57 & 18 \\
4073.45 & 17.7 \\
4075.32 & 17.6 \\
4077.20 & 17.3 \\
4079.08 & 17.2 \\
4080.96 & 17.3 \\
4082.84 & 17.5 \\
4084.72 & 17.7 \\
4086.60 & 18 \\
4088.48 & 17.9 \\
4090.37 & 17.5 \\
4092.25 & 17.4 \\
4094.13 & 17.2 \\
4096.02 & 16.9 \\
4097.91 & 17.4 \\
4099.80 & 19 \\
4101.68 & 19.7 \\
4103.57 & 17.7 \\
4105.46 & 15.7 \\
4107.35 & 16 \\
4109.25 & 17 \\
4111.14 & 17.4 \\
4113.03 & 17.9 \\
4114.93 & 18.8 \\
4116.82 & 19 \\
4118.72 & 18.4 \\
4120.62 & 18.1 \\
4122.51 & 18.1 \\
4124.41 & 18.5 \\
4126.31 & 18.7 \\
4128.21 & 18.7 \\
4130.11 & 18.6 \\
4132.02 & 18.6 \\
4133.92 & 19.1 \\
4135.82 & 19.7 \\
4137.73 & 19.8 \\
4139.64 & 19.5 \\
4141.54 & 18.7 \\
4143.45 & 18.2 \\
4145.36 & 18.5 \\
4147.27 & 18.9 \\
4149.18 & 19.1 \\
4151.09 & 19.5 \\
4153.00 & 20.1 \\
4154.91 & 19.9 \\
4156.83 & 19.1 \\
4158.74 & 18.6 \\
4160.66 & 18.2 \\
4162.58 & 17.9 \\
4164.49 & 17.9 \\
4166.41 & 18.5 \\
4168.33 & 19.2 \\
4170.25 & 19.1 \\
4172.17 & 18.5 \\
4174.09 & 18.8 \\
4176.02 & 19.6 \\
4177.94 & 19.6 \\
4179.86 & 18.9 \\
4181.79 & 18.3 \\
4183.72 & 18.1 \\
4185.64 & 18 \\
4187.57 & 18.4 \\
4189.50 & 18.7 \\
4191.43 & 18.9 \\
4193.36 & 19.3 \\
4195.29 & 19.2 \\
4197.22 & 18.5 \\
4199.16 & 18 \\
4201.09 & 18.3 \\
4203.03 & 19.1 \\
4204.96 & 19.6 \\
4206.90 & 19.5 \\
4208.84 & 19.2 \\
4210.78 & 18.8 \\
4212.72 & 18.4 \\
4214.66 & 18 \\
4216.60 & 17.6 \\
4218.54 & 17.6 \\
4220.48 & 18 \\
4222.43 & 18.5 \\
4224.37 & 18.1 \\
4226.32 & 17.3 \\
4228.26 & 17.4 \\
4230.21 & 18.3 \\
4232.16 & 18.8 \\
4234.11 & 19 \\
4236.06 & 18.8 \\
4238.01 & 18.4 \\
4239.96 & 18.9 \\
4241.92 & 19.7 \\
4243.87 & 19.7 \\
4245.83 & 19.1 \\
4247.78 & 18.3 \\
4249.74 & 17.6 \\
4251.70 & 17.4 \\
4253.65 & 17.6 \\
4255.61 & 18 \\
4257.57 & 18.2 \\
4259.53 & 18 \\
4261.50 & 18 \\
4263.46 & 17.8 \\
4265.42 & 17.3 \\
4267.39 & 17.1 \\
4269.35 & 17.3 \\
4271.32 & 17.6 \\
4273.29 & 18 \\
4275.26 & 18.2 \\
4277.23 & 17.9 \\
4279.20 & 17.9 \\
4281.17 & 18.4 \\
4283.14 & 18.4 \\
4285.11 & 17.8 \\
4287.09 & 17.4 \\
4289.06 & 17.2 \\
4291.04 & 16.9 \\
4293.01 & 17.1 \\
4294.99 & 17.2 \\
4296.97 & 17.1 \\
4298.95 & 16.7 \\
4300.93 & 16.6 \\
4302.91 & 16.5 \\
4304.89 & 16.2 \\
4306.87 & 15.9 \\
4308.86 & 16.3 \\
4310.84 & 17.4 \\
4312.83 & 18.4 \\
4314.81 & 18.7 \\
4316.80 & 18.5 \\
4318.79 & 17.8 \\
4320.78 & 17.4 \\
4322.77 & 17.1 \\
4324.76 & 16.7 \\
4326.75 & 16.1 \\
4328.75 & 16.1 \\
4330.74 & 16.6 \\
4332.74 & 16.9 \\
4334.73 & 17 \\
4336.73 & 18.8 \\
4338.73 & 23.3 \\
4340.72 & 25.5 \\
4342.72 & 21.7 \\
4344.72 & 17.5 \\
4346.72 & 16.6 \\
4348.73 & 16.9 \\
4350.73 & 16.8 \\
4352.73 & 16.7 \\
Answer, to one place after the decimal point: 0.7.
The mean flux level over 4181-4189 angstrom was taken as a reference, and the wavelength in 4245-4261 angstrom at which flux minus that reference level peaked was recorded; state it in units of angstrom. 4245.83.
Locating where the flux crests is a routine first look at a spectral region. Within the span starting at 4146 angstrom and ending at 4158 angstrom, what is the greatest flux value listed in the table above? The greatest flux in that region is 20.1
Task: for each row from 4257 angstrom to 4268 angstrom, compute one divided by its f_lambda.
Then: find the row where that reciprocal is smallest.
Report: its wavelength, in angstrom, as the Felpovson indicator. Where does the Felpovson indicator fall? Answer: 4257.57 angstrom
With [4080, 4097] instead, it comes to 4086.60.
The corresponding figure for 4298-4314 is 4312.83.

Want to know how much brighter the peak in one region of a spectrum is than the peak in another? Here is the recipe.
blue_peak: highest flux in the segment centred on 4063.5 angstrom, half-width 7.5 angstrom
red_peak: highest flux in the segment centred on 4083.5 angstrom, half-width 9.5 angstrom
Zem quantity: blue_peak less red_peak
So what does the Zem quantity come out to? 2.0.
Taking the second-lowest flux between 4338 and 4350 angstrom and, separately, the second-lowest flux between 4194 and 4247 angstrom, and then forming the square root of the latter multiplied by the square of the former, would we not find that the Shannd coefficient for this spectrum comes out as 70.5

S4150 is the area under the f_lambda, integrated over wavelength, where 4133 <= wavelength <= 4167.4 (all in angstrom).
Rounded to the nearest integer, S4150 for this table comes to 652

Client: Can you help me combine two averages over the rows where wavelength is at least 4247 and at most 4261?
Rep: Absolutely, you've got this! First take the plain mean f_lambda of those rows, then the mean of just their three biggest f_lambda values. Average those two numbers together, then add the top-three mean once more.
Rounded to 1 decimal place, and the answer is 36.2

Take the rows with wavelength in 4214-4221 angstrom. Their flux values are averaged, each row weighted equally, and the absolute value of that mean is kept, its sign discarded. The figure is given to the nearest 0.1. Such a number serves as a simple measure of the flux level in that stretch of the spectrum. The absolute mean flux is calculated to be 17.8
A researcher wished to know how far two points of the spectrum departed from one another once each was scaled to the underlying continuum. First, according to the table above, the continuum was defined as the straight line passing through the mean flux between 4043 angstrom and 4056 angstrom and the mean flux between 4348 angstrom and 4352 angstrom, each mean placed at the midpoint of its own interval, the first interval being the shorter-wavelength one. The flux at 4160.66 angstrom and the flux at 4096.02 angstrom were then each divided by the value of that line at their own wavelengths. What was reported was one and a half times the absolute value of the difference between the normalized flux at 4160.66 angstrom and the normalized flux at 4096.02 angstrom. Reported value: 0.15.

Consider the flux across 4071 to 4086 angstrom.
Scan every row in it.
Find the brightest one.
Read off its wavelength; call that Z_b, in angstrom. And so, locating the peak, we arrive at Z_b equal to 4071.57 angstrom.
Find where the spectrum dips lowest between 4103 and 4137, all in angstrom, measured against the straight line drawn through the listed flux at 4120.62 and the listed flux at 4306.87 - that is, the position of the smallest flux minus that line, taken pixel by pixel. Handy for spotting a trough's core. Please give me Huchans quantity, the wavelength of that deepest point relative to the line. 4105.46 angstrom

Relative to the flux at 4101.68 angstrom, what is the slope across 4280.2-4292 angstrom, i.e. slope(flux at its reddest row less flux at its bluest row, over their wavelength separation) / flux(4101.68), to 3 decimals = -0.008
